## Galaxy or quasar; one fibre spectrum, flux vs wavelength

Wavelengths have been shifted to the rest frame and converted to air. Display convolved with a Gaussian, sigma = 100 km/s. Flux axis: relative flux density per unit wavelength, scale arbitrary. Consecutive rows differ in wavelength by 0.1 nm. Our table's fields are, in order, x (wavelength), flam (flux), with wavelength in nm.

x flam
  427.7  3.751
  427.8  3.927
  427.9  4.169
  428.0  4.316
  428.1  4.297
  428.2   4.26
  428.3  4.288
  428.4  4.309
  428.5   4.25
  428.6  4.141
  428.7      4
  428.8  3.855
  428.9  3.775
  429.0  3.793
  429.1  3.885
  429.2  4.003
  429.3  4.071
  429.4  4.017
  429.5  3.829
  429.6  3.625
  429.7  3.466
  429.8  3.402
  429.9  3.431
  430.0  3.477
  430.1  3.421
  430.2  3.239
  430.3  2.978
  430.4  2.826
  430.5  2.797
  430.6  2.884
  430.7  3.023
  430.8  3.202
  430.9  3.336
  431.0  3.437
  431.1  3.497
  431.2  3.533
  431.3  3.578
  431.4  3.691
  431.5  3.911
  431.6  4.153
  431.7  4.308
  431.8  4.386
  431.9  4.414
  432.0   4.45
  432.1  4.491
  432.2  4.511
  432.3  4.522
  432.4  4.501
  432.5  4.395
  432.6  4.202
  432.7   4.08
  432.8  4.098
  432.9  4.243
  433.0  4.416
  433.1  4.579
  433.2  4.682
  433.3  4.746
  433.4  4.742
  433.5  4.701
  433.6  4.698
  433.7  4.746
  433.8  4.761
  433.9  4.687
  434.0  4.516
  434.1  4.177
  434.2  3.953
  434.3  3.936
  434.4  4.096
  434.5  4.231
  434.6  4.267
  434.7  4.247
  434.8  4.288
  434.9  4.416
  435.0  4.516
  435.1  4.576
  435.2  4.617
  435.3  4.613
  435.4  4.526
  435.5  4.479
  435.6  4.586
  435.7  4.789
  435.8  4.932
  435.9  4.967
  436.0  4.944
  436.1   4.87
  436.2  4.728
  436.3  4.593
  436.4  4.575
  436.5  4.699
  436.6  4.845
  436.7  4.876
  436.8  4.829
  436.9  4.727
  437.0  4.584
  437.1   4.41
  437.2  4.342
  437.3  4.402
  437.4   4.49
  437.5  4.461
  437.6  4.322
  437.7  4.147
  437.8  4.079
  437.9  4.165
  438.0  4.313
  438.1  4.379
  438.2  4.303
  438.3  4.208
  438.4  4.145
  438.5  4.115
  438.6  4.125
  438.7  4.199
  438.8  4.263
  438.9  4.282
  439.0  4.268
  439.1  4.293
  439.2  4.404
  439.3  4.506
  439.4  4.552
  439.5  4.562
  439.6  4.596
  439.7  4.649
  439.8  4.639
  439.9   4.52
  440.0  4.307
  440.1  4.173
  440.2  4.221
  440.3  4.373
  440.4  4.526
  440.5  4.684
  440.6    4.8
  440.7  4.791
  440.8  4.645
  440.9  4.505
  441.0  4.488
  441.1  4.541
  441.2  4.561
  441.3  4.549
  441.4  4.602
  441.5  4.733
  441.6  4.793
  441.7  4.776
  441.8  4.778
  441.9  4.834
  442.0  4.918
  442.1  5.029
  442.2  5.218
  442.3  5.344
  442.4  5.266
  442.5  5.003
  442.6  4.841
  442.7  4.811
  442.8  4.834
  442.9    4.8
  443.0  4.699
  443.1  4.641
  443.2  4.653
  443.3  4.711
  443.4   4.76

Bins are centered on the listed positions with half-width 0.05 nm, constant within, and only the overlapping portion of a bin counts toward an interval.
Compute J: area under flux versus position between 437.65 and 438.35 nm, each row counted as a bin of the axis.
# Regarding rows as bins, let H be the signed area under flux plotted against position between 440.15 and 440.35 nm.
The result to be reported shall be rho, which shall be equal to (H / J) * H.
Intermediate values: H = 0.9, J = 3.0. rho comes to 0.2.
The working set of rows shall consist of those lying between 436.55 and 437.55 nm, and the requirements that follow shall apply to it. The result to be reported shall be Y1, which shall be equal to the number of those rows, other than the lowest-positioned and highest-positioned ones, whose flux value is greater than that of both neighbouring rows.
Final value 2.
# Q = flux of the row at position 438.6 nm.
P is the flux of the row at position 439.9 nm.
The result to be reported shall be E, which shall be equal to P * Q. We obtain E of 19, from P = 4.52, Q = 4.125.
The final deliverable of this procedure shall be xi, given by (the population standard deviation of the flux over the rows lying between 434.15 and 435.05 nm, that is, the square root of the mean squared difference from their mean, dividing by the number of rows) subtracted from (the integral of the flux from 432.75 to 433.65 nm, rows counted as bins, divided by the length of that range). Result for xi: 4.36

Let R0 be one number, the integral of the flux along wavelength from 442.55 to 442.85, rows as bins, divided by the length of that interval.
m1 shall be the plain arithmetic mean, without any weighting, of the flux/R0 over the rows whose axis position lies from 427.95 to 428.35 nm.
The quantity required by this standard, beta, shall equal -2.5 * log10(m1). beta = 0.13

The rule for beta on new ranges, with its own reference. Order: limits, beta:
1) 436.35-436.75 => 0.02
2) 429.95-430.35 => 0.42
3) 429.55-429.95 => 0.36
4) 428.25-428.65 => 0.14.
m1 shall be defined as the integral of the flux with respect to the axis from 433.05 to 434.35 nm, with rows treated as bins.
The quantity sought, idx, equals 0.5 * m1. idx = 2.95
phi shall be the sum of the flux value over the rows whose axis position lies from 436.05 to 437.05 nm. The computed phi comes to 47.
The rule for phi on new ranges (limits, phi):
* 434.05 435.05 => 42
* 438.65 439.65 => 44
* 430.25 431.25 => 32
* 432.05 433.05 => 43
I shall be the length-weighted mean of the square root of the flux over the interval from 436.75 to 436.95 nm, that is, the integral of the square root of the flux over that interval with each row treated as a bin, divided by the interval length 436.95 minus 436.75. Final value 2.19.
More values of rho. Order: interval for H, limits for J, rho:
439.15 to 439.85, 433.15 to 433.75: 3.6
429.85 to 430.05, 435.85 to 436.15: 0.3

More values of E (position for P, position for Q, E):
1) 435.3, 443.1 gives 21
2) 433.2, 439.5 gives 21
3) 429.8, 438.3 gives 14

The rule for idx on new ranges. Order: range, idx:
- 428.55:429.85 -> 2.49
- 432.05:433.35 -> 2.87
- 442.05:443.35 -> 3.19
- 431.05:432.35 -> 2.67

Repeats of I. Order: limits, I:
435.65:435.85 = 2.20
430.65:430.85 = 1.76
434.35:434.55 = 2.04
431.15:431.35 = 1.89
